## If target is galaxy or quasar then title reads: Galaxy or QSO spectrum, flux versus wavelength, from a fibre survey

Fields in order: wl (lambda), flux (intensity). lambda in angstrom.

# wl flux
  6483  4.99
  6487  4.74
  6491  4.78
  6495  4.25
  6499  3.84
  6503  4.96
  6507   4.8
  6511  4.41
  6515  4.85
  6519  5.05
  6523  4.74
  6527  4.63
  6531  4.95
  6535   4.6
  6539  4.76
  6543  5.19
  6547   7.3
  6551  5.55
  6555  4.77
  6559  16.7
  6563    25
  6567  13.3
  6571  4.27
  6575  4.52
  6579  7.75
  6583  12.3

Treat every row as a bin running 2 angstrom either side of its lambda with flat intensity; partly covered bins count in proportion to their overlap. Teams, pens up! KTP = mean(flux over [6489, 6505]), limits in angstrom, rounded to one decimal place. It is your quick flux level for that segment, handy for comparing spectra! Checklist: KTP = 4.5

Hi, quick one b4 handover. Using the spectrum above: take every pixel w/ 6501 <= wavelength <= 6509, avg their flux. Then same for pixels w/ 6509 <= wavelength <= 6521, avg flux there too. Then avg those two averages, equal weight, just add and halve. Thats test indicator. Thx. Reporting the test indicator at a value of 4.8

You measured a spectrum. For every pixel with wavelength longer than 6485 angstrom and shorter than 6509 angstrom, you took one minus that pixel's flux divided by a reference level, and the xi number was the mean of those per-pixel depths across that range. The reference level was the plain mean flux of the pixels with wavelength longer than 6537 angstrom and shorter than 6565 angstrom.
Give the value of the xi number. 0.54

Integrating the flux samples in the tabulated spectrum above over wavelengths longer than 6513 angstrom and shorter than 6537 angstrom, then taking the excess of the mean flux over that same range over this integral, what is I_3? -110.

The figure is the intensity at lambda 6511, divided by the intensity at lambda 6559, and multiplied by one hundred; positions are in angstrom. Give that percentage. 26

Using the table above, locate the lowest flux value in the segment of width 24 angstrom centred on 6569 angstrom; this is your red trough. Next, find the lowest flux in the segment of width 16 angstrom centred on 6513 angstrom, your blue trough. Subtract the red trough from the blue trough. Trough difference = 0.1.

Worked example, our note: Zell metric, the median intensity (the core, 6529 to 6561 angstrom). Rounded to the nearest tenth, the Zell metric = 5.1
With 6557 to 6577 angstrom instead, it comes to 13.3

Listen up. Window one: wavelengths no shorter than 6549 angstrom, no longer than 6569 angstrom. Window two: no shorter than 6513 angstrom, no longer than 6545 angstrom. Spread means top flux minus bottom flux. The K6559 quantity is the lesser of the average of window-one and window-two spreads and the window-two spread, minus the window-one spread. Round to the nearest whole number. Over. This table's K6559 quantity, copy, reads -20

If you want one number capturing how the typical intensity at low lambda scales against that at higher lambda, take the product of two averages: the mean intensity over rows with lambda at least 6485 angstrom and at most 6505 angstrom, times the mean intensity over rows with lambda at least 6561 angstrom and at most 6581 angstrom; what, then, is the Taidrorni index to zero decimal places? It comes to 50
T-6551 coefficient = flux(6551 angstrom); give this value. 5.55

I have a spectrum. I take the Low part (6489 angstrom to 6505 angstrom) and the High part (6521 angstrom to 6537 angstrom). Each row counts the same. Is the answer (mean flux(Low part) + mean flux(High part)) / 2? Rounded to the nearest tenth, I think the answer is 4.6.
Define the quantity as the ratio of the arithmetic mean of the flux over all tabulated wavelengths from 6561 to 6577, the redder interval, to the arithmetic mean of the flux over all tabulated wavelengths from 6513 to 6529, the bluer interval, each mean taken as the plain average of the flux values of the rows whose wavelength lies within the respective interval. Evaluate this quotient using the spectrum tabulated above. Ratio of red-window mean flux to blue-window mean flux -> 2.4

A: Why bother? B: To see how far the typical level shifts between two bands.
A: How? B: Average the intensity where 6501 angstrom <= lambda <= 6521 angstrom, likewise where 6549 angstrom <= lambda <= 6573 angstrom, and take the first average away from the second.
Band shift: 6.8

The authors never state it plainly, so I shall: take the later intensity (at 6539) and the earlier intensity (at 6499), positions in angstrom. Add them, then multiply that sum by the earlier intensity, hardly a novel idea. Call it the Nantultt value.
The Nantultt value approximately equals 33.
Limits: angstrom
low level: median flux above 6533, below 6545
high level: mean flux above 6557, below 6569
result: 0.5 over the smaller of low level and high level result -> 0.105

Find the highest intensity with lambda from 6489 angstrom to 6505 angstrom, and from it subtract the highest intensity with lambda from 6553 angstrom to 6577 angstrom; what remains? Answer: -20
